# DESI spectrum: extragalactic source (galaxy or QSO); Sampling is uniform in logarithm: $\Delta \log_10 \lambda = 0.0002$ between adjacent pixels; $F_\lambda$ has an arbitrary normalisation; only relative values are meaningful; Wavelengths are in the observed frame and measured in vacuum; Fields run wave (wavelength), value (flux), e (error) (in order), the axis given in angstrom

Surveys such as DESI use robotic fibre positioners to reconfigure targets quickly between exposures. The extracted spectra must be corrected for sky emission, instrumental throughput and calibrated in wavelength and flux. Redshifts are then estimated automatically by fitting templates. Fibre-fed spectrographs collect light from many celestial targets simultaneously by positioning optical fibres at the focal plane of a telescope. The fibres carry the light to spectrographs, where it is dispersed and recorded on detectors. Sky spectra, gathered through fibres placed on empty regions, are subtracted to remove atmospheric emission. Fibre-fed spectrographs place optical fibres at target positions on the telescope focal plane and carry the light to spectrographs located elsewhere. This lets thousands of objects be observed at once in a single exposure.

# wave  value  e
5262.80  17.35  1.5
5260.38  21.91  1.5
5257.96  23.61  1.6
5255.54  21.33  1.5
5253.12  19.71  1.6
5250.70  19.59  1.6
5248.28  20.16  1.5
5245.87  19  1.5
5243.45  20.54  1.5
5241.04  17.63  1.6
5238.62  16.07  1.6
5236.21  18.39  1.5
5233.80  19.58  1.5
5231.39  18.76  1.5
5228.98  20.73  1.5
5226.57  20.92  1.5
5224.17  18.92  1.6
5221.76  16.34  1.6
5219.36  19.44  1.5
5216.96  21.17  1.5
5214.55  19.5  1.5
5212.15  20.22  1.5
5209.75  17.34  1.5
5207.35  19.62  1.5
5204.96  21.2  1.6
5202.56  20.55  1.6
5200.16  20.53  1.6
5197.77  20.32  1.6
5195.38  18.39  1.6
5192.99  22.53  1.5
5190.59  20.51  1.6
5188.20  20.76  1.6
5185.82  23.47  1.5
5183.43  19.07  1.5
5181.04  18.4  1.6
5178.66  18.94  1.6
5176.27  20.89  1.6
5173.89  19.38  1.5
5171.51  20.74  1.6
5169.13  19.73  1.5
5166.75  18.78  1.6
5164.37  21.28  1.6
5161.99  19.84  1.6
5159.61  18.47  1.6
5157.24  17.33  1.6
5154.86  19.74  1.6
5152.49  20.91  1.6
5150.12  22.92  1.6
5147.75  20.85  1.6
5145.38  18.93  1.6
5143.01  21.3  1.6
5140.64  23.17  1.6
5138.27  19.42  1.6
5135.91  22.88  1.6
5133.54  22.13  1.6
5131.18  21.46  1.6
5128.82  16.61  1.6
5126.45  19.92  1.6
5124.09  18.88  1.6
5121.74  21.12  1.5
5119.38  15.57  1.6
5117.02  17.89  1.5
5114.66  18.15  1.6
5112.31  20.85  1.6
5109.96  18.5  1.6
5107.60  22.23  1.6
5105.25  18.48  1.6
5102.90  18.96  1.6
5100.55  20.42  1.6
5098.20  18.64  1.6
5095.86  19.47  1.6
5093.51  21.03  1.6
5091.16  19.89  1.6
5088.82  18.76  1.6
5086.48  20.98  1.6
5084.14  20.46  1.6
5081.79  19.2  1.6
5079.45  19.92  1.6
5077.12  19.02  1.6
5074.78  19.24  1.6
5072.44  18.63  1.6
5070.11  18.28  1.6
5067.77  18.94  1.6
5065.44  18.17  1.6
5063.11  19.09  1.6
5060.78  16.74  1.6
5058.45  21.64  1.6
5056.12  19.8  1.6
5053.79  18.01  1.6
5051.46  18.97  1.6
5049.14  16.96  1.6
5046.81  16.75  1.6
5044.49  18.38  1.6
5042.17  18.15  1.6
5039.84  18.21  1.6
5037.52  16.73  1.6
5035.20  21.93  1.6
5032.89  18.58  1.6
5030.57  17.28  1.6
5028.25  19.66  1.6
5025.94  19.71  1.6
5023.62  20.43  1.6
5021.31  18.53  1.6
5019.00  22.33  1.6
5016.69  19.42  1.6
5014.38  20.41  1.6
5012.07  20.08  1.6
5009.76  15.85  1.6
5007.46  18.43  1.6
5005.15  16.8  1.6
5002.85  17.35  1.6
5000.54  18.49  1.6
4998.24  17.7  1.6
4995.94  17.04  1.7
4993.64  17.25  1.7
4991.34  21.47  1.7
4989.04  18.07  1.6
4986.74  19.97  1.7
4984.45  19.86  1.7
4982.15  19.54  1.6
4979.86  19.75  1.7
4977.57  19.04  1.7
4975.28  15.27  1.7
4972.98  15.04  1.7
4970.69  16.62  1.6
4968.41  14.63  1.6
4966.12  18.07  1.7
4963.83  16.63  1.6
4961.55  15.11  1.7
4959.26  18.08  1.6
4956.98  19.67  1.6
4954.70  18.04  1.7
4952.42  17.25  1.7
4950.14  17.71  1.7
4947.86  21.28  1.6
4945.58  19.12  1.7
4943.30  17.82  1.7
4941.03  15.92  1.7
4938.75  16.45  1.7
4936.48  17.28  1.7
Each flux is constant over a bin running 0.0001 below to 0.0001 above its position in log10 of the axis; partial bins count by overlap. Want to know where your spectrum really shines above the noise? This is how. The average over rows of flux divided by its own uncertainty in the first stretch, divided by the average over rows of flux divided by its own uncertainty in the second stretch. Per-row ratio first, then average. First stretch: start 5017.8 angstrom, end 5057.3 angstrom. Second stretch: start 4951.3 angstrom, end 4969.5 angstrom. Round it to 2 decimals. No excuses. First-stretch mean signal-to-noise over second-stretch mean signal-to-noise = 1.13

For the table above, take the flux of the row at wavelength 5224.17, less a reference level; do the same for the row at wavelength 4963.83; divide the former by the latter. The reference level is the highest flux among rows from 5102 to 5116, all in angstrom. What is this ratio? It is 0.59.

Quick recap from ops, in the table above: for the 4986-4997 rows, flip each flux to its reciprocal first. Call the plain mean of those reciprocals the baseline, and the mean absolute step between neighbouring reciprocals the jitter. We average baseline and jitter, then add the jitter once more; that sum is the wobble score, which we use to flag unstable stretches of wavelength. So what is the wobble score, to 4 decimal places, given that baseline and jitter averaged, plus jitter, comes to 0.0367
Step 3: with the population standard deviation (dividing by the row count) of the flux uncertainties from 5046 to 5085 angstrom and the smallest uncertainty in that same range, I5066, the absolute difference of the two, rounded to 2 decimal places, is 1.60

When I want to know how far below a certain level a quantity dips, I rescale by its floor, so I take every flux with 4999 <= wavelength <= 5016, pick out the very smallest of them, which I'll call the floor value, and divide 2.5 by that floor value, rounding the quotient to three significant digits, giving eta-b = 0.158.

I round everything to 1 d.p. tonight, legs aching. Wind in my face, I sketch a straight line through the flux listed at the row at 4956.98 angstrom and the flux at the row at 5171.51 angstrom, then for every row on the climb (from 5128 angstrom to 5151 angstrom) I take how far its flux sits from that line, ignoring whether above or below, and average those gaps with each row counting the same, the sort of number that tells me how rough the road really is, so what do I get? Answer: 1.7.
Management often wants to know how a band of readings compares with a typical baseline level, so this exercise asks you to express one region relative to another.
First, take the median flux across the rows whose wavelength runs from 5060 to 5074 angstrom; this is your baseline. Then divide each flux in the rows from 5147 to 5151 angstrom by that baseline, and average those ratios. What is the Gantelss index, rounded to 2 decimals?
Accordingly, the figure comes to 1.19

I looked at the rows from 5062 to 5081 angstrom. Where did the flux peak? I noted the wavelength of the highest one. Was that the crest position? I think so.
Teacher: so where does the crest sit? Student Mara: 5079.45 angstrom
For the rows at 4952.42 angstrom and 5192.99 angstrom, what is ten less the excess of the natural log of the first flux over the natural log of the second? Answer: 10.3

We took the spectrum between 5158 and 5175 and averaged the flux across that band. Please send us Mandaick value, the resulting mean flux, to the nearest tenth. 19.7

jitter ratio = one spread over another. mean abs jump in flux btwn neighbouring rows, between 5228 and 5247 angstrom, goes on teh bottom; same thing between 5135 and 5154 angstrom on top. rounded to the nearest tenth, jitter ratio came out 1.4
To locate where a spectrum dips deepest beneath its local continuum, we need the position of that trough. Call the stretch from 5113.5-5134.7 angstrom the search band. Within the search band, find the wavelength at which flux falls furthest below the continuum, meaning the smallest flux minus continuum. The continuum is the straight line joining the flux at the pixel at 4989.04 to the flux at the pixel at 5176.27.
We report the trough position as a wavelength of 5119.38 angstrom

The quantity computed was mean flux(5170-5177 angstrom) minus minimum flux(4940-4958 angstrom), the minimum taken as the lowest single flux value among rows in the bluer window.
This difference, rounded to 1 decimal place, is 4.4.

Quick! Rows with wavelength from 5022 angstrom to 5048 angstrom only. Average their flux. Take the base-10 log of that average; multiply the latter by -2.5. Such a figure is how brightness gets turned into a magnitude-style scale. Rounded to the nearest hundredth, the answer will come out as -3.18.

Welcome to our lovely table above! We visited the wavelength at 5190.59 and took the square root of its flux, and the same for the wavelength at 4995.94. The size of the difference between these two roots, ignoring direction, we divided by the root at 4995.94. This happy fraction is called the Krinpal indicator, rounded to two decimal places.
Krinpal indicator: 0.10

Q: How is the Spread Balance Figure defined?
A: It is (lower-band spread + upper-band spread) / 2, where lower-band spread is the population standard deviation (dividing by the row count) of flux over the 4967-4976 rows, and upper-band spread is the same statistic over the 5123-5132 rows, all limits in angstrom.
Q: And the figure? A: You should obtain 1.3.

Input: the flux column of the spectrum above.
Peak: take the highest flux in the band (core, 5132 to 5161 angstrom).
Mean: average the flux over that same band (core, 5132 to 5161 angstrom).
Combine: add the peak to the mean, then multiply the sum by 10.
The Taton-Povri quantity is 438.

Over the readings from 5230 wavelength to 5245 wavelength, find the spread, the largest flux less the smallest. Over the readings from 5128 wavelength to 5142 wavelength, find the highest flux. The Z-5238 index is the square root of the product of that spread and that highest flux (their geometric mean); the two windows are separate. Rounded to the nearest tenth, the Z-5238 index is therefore 10.2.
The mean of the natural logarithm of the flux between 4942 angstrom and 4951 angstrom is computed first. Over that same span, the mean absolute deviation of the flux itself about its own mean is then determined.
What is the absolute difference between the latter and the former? 1.72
